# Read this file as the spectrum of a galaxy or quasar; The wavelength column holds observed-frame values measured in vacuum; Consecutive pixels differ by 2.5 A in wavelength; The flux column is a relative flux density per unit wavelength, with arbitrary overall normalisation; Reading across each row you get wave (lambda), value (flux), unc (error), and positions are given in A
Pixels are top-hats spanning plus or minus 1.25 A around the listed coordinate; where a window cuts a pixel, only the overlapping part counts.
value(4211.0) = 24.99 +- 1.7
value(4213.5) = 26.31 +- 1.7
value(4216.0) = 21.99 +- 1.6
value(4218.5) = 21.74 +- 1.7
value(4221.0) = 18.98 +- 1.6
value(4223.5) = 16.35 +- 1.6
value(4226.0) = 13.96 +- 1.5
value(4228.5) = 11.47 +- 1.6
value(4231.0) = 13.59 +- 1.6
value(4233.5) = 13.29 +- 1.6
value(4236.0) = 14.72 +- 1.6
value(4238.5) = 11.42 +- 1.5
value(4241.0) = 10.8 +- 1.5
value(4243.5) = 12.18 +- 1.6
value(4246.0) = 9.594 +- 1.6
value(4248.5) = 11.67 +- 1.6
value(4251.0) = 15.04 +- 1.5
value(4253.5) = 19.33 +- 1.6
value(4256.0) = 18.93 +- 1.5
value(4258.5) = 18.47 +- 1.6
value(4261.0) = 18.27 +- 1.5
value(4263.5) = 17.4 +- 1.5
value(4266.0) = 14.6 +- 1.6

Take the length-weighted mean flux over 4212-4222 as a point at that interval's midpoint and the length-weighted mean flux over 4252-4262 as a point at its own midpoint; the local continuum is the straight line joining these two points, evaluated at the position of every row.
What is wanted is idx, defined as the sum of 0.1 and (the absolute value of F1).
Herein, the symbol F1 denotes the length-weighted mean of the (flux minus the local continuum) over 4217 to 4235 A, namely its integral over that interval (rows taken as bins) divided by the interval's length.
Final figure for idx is 6.0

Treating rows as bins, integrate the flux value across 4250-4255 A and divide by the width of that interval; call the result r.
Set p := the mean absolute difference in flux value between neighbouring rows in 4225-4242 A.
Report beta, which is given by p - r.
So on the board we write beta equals -15.7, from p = 1.71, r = 17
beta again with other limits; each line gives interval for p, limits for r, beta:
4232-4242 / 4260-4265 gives -15.9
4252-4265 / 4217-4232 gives -15.7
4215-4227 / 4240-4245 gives -9.4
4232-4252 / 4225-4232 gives -10.8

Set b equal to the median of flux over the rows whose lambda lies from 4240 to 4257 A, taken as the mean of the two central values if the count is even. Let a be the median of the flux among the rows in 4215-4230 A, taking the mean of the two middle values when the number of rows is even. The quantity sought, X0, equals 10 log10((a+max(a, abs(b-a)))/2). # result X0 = 12.5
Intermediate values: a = 17.7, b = 12.2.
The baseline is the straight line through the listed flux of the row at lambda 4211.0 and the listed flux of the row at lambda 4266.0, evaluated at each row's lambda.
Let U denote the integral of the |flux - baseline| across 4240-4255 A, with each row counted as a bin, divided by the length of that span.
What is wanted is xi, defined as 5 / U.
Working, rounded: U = 5.7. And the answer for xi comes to 0.9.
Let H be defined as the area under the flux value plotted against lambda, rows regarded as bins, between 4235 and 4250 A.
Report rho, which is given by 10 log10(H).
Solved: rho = 22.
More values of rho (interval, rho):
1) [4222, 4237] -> 23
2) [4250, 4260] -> 23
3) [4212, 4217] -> 21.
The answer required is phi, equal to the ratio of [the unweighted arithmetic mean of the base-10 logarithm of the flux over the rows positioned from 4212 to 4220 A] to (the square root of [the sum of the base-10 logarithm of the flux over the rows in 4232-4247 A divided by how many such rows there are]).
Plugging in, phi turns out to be 1.32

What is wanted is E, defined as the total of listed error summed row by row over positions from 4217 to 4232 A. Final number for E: 9.6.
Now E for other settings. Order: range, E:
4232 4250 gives 11.0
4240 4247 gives 4.7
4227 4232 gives 3.2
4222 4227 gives 3.1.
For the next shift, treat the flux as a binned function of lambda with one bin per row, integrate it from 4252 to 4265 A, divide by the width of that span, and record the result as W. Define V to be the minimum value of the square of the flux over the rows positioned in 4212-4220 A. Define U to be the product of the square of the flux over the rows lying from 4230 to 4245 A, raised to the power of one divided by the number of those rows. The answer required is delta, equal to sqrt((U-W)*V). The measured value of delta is 258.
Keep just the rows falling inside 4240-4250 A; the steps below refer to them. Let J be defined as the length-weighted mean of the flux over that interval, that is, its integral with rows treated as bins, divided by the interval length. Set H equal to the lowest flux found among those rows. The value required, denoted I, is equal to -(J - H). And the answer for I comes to -1.57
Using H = 9.594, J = 11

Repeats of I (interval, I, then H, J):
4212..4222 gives -3.43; 18.98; 22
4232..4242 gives -1.83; 10.8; 13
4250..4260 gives -2.98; 15.04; 18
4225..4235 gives -1.63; 11.47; 13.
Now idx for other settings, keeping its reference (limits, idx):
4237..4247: 9.0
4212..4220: 0.9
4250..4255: 1.8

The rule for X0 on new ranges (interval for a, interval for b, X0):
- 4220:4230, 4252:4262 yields 11.8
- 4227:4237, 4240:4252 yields 11.3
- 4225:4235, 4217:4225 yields 11.3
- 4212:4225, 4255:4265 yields 13.4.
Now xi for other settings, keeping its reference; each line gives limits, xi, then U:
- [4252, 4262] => 2.0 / 2.5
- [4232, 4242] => 0.7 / 7.5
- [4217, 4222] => 1.7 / 2.9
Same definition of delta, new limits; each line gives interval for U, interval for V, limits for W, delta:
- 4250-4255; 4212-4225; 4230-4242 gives 273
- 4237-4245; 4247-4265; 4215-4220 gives 122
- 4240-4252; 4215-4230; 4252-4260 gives 125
